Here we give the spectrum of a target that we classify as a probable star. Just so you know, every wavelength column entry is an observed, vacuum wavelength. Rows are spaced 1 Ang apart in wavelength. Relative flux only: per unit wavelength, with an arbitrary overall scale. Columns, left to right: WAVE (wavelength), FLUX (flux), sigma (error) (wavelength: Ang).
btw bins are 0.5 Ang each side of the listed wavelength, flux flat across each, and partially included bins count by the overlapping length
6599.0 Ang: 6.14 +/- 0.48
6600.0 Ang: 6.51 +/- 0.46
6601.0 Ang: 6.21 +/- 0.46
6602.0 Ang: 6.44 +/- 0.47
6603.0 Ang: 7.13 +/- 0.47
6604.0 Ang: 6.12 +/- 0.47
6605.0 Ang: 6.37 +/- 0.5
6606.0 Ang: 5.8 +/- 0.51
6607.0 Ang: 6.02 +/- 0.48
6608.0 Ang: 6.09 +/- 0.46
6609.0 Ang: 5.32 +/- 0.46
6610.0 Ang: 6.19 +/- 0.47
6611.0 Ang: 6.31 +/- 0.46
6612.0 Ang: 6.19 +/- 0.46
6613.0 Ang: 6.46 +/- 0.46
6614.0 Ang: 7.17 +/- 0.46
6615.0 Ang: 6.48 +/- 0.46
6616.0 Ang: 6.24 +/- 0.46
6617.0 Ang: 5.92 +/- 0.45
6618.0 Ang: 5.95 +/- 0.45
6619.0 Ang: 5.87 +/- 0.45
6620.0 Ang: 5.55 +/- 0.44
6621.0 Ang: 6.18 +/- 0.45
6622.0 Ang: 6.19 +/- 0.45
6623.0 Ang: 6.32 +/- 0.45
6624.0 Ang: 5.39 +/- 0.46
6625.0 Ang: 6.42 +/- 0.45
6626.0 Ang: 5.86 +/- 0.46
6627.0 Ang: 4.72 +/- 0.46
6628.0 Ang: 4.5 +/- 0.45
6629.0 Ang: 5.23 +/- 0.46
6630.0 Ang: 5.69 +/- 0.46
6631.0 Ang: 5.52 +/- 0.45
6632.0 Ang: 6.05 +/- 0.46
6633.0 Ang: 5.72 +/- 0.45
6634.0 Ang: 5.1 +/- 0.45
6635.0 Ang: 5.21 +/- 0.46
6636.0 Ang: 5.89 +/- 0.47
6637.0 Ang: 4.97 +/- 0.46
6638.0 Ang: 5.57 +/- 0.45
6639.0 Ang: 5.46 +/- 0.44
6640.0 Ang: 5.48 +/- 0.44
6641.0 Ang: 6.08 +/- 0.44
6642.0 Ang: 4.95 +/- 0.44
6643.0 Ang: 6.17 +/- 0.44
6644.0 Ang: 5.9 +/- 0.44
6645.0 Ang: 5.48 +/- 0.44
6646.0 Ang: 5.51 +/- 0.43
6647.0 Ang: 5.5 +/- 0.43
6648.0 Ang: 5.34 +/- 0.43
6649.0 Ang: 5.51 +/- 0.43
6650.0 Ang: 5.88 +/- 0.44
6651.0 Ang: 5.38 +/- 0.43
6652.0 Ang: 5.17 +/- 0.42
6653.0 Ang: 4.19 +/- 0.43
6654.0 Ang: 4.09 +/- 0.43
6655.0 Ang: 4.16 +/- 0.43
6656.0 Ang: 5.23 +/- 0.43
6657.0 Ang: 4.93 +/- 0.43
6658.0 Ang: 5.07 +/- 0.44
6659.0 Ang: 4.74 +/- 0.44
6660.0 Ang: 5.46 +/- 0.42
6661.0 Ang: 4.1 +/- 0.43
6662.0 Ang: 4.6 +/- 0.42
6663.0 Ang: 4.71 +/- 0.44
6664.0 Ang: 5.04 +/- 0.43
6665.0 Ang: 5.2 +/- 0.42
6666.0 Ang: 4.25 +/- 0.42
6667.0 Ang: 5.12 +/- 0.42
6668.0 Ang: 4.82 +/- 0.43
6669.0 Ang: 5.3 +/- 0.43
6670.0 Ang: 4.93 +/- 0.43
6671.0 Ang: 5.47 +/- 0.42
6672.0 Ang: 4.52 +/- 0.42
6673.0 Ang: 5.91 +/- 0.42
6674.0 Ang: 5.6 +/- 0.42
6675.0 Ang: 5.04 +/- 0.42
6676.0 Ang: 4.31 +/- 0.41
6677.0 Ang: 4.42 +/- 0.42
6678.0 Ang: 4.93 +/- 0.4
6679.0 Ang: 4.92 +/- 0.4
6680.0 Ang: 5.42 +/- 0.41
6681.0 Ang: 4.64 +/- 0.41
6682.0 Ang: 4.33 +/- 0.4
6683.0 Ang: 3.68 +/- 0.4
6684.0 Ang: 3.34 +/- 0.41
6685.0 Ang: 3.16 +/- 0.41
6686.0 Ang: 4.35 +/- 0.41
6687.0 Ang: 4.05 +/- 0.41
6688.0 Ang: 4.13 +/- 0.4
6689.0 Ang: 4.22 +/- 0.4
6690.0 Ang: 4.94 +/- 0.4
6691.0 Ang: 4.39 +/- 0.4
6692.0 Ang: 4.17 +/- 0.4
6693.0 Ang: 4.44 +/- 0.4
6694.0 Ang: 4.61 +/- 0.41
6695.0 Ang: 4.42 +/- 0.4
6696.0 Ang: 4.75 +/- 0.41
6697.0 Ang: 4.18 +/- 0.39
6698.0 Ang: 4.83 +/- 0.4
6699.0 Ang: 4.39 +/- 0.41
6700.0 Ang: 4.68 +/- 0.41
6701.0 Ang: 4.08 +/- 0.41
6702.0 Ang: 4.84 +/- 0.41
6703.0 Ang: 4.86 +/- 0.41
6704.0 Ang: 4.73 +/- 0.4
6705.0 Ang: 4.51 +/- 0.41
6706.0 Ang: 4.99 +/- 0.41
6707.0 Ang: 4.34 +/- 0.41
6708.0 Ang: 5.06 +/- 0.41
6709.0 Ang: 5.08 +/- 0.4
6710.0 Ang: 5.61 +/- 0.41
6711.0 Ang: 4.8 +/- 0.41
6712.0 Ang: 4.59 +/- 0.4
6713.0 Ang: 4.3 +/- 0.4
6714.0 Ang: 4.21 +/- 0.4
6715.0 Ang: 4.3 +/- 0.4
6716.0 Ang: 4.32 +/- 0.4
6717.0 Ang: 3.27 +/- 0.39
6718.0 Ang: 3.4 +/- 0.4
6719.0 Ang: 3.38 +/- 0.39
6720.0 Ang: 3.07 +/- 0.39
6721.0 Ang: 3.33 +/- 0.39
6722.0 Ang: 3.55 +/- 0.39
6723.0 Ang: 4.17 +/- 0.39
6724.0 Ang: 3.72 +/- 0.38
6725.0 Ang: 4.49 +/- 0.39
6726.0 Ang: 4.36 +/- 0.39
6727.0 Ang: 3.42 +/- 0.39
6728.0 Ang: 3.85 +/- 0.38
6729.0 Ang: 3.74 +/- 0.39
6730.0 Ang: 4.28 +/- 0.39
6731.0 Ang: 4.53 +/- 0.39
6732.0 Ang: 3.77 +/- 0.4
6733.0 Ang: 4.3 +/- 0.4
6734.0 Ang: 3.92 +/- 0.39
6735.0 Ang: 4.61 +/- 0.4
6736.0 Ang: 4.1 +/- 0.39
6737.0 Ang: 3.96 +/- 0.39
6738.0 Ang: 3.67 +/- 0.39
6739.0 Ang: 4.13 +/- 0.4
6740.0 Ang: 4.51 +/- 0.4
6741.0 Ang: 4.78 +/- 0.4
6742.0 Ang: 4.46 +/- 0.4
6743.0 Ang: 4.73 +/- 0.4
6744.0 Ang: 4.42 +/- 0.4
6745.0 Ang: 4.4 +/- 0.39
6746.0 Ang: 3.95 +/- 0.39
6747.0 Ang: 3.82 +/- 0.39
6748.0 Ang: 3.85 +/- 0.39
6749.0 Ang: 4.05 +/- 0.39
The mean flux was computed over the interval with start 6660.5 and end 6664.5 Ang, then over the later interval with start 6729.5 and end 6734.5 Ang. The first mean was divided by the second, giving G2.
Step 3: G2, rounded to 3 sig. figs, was 1.11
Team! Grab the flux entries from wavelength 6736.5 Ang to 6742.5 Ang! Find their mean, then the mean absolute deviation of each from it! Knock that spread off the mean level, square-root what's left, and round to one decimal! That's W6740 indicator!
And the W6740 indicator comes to 2.0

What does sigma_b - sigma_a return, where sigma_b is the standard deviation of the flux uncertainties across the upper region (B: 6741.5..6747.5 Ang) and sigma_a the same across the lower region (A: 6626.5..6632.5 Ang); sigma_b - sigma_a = 0.000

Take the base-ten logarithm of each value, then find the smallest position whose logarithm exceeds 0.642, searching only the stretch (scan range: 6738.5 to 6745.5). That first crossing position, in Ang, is 6740.0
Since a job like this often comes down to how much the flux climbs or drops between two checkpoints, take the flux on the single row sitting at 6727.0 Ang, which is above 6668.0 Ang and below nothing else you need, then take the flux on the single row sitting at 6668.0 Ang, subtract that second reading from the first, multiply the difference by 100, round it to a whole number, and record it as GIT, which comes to -140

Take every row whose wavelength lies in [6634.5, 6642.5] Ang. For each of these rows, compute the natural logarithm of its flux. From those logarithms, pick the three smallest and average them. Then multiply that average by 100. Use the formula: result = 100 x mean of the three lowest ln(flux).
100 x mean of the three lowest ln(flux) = 162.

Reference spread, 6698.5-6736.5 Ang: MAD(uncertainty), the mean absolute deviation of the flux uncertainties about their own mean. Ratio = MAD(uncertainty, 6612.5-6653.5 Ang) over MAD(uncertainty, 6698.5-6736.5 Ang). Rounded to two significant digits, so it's 1.2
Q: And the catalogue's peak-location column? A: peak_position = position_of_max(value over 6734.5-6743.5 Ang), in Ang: 6741.0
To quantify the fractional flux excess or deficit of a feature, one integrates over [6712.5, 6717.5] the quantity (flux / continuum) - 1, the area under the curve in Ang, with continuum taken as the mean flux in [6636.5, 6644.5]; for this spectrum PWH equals -1.3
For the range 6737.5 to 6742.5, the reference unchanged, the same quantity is -1.1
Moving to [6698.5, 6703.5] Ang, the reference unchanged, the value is -0.9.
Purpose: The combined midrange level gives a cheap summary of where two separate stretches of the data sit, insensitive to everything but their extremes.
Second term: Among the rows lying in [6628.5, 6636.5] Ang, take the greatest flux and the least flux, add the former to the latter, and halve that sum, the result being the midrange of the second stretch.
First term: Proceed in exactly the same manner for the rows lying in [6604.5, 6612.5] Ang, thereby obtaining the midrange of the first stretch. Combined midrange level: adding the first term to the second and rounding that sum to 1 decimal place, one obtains 11.4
